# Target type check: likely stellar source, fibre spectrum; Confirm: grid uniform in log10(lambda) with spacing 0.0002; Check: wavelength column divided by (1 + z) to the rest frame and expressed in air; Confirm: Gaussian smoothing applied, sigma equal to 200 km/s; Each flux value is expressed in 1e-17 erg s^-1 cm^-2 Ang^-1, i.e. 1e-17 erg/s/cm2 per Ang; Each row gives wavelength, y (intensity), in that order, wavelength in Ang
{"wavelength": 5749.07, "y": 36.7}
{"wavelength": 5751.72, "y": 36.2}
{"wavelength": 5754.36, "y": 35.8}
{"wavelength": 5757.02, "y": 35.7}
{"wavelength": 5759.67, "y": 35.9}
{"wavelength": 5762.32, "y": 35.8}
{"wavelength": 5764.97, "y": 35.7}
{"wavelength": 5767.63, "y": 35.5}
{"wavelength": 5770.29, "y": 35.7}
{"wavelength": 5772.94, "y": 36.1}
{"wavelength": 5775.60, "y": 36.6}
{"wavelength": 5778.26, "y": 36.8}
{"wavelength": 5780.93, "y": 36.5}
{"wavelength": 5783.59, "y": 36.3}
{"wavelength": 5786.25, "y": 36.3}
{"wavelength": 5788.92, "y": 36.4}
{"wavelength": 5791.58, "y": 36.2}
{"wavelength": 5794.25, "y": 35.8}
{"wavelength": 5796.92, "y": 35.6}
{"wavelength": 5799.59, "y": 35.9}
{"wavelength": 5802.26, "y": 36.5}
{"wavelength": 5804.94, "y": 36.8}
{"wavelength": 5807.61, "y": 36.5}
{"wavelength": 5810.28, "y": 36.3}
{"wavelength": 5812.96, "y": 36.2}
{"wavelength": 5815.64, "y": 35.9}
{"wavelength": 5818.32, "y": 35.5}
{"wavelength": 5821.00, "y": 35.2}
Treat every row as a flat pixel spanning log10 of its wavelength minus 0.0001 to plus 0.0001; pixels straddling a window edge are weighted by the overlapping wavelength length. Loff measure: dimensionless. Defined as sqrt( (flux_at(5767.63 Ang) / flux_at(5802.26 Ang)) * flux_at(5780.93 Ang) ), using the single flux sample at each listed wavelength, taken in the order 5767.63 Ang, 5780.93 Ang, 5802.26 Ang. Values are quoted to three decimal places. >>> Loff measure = 5.958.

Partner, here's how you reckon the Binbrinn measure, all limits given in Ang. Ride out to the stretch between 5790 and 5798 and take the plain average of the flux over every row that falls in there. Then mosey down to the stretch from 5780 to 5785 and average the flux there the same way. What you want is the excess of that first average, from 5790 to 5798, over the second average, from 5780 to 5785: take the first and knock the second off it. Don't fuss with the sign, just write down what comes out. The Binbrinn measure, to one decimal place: -0.5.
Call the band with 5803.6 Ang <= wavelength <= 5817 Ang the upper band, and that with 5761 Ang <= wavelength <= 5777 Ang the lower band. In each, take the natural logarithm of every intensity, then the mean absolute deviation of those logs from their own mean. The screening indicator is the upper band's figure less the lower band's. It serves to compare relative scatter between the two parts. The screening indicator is -0.002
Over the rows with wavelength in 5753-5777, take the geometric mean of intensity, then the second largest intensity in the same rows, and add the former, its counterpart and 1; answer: 72.97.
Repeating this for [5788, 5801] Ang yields 73.18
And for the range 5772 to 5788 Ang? 74.03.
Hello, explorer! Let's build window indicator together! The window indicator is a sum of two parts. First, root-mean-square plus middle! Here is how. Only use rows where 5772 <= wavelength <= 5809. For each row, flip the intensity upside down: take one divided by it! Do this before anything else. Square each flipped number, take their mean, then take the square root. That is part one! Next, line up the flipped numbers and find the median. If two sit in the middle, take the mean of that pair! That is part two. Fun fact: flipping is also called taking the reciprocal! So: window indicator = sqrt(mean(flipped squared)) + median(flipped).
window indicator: 0.0551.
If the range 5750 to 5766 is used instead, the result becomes 0.0558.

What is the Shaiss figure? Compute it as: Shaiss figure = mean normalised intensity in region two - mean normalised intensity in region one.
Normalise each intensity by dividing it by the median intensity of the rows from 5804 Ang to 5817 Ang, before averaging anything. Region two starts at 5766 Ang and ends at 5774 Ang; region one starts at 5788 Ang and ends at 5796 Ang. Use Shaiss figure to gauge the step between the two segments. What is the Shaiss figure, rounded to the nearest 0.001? -0.010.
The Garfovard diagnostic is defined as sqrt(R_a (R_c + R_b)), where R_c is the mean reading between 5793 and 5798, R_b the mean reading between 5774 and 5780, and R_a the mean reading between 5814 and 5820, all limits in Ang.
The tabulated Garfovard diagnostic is 50.8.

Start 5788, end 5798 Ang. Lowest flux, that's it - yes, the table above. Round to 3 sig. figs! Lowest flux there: 35.6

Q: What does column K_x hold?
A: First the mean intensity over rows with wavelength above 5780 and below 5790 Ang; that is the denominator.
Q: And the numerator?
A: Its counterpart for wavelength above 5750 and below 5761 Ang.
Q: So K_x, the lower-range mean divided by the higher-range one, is 0.99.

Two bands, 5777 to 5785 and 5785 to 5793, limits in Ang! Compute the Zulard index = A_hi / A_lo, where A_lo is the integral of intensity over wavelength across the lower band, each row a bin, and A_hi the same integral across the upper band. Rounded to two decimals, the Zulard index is 0.99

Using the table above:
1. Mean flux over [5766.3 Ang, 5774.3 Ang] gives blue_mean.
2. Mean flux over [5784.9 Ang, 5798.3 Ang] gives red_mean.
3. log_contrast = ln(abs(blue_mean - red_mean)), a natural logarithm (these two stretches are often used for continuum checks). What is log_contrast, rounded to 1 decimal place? -1.2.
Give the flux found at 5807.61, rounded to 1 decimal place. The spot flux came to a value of 36.5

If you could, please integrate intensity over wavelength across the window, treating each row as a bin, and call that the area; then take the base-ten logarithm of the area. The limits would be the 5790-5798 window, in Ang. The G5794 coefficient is 2.46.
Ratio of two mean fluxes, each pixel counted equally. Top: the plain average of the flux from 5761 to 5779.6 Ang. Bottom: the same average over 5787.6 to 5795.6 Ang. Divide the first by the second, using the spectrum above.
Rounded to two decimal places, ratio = 1.00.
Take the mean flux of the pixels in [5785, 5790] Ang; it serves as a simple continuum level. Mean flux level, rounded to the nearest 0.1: 36.3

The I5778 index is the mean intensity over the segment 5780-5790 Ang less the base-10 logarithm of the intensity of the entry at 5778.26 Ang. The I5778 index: 34.81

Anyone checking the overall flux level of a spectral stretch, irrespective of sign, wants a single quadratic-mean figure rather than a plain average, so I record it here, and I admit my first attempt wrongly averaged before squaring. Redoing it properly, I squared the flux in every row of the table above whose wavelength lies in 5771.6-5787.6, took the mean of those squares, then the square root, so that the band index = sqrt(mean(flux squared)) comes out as 36.4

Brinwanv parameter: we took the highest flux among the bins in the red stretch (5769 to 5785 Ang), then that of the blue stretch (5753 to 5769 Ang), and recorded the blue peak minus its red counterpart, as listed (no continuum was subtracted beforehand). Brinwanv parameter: -0.90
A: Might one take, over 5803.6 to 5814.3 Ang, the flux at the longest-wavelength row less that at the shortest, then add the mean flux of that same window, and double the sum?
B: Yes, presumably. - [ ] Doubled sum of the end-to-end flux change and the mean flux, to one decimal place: 71.7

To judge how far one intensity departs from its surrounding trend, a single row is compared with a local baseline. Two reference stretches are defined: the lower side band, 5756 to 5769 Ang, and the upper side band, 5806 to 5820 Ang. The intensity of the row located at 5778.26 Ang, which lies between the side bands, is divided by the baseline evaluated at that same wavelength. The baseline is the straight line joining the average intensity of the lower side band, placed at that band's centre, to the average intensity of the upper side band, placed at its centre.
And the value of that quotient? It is 1.03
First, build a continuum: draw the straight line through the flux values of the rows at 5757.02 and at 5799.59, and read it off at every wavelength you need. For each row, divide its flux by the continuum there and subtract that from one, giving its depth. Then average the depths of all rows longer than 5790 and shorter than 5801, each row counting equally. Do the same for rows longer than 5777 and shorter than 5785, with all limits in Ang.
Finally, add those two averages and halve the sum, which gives -0.010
